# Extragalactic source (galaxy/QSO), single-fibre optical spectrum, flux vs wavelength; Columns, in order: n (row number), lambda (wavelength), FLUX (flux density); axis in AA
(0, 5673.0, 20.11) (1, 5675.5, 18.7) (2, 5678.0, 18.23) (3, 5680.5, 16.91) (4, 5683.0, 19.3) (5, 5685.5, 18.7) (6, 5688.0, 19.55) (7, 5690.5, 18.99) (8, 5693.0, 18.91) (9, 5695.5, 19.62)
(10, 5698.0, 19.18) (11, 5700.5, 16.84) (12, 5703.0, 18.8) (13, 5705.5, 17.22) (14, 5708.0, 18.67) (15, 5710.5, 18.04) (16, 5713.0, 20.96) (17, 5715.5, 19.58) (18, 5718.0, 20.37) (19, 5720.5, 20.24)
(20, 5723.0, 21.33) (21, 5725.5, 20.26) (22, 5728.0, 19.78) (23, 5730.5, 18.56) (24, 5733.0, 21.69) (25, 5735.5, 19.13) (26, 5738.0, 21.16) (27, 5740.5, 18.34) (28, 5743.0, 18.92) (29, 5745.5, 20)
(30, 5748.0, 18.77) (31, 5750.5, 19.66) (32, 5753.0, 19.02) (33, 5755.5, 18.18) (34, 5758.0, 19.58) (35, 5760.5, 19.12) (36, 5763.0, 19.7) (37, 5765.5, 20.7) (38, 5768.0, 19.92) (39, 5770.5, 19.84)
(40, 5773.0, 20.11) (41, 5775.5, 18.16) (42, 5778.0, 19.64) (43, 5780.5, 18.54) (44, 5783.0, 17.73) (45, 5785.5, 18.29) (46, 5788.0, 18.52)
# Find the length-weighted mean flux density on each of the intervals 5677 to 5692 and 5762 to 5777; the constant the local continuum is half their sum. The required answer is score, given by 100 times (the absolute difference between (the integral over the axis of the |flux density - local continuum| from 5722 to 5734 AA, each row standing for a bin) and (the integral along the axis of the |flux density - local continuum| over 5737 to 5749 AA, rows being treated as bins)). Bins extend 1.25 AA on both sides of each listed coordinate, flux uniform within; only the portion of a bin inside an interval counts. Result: 605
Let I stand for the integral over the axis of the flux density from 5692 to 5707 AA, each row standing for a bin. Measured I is 276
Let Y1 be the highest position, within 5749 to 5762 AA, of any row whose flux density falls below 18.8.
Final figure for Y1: 5755.5 AA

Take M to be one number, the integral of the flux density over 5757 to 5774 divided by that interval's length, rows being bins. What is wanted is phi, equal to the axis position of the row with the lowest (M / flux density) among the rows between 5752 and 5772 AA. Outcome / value 5765.5 AA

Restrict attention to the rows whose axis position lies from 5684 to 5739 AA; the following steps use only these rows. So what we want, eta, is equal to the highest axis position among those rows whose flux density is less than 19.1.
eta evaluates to 5730.5 AA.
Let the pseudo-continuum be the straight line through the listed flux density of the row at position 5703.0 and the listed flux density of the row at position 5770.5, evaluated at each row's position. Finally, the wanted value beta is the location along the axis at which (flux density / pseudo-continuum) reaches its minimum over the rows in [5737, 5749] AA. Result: 5740.5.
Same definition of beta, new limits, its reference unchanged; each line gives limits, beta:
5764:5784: 5783.0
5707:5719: 5710.5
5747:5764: 5755.5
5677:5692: 5680.5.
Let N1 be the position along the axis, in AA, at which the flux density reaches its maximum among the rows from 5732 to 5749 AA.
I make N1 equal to 5733.0 AA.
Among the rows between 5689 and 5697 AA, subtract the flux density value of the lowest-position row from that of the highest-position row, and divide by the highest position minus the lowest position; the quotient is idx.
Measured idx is 0.13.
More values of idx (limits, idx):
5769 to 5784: -0.17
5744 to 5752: -0.07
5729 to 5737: 0.11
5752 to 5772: 0.05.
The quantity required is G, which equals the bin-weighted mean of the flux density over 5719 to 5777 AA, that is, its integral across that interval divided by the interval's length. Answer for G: 19.7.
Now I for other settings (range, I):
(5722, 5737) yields 302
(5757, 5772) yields 297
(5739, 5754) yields 287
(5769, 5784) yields 286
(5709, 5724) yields 301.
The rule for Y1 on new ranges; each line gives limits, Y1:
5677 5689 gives 5685.5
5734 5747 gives 5740.5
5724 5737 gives 5730.5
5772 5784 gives 5783.0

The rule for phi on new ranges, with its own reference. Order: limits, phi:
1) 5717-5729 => 5723.0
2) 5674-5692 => 5688.0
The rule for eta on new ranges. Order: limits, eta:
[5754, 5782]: 5780.5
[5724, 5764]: 5755.5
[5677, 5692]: 5690.5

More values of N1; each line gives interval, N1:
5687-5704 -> 5695.5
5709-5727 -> 5723.0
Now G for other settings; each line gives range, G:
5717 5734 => 20.3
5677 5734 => 19.2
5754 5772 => 19.6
